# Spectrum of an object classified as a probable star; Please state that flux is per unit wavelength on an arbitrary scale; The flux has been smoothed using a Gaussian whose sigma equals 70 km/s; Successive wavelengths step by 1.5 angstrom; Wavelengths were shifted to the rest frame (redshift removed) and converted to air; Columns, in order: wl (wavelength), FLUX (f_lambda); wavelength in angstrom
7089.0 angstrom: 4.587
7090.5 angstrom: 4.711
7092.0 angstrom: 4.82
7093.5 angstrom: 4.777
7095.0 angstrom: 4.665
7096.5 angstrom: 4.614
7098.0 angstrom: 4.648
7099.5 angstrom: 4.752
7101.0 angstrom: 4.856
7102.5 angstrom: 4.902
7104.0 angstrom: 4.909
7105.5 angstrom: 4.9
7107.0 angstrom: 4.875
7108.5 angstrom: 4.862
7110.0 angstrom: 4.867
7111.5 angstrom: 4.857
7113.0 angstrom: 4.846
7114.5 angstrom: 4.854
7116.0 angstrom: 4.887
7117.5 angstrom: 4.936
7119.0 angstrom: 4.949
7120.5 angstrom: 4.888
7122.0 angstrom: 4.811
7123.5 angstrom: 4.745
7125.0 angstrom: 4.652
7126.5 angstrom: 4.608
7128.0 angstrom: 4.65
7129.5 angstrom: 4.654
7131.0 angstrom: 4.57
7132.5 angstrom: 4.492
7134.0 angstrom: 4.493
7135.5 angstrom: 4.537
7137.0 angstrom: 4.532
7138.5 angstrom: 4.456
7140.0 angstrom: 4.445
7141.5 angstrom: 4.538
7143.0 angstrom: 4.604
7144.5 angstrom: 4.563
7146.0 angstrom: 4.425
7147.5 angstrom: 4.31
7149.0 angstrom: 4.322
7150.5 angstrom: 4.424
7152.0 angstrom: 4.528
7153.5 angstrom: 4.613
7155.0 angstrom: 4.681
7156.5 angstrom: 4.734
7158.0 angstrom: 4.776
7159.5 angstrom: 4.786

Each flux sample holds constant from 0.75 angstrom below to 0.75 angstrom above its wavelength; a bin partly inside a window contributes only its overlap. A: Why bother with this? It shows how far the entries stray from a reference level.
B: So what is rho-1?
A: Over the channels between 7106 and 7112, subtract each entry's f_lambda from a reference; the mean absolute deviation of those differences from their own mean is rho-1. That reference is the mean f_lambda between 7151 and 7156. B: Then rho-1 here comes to 0.01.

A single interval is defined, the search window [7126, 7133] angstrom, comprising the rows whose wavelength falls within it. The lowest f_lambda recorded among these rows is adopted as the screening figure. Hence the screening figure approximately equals 4.492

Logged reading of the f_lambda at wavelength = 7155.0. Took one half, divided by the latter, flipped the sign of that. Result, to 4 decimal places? -0.1068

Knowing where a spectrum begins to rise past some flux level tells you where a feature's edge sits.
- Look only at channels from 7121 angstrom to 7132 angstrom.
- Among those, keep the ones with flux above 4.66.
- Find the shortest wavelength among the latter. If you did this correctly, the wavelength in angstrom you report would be 7122.0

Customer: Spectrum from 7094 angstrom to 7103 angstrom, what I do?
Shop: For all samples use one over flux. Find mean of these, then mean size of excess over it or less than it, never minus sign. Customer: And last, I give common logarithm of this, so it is -2.37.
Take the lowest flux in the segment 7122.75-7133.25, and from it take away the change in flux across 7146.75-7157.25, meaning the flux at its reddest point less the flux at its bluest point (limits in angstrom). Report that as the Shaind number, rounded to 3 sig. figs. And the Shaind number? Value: 4.07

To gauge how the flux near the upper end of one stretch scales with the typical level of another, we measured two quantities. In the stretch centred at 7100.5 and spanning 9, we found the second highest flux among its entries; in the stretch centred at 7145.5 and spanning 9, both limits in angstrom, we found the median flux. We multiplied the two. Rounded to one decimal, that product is 22.0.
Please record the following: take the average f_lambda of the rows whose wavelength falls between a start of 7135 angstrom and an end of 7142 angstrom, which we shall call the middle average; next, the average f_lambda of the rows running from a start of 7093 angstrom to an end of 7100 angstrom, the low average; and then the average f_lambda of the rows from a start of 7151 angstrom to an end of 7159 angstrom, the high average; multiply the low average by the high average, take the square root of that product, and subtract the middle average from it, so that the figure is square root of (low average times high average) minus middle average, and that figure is 0.18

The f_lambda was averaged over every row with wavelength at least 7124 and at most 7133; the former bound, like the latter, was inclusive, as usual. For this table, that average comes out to 4.6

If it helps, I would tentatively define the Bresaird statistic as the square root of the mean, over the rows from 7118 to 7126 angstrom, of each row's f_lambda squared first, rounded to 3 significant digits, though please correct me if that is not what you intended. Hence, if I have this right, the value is 4.81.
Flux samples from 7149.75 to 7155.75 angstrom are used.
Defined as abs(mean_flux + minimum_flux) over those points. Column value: 8.99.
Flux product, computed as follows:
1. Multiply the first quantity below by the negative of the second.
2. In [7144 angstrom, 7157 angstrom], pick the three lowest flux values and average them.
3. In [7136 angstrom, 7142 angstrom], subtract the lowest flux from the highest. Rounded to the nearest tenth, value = -0.4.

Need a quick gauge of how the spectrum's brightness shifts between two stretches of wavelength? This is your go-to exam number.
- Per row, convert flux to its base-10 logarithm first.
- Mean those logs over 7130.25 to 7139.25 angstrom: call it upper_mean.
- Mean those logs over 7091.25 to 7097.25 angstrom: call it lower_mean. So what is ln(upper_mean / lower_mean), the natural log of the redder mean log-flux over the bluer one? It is -0.029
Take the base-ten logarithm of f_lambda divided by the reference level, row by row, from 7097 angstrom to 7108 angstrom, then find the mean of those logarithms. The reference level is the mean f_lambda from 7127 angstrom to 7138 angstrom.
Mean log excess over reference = 0.025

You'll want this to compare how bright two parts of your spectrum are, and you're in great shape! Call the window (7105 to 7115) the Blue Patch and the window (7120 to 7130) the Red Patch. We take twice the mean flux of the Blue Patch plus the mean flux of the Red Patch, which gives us 14.4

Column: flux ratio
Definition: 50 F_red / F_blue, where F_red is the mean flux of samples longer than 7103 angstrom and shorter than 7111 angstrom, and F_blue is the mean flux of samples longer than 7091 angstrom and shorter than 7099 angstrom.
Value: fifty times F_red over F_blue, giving 51.9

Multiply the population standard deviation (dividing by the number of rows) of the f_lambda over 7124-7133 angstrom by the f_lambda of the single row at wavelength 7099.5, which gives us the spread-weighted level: 0.28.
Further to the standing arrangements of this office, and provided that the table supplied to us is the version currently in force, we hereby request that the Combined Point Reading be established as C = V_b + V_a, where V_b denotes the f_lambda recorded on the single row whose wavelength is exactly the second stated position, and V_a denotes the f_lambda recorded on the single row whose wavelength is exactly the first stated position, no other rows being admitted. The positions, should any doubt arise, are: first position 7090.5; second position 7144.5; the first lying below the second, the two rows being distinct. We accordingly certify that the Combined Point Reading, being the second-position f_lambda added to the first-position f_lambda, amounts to 9.27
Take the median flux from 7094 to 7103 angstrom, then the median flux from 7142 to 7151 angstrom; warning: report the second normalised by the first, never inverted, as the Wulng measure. 0.940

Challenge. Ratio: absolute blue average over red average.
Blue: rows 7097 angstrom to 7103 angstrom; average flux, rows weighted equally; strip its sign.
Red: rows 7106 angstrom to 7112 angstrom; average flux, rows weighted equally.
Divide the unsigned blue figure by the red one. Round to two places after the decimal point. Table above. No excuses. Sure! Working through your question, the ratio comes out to 0.98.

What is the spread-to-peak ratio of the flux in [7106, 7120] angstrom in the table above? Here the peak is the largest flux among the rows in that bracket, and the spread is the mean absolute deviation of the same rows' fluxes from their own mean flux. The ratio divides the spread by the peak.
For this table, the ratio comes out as 0.006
